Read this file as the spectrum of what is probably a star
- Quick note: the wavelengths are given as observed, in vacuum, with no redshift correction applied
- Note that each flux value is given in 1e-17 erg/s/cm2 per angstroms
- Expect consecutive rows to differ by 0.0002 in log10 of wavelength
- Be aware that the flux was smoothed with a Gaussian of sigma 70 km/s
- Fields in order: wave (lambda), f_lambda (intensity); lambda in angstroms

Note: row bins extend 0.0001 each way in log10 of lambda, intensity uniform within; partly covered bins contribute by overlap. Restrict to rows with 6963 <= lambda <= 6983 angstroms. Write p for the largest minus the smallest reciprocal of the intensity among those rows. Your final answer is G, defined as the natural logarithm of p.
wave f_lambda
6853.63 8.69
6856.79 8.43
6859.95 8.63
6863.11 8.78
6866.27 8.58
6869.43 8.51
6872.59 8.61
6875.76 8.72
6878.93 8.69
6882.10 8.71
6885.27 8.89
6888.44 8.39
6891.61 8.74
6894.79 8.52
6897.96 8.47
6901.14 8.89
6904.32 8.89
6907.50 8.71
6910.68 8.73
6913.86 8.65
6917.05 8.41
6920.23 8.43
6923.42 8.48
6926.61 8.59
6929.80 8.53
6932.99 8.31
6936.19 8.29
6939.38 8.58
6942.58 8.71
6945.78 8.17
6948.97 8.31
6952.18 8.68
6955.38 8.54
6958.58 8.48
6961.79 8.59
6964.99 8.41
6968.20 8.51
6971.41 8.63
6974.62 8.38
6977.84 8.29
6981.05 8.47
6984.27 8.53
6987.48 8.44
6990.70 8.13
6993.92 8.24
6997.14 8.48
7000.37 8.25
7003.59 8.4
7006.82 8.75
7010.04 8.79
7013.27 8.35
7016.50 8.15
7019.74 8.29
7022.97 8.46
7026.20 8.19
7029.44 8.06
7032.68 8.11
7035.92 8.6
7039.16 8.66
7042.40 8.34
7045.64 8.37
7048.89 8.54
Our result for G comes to -5.35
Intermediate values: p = 0.005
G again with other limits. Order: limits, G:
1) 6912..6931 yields -5.71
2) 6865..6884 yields -5.87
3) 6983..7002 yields -5.16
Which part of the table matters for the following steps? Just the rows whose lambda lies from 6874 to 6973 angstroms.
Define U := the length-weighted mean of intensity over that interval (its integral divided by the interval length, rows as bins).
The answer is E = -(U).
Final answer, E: -8.57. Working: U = 8.57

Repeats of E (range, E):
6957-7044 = -8.41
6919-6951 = -8.44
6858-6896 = -8.65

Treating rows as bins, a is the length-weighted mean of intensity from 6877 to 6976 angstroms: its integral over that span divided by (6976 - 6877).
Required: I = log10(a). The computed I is 0.932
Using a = 8.56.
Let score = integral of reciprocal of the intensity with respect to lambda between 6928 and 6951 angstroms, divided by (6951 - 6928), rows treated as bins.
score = 0.119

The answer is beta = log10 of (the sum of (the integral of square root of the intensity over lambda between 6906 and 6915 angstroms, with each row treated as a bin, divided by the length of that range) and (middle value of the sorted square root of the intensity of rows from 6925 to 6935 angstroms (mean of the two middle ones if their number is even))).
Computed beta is 0.769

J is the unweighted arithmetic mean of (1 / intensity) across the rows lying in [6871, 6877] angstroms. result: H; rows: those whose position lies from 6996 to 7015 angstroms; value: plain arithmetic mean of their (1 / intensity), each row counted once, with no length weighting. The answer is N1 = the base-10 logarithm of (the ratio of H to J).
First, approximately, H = 0.118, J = 0.115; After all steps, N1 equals 0.008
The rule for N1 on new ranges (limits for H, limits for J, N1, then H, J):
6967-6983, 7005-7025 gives 0.000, 0.118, 0.118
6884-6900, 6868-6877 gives 0.001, 0.116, 0.116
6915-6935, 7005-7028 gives -0.002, 0.118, 0.119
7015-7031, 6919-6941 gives 0.012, 0.122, 0.118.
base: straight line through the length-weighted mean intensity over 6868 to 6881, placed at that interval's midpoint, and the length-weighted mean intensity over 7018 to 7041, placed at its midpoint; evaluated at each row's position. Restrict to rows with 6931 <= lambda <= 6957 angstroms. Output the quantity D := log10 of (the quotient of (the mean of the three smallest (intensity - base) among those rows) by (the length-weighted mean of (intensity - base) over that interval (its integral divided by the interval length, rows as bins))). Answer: 0.70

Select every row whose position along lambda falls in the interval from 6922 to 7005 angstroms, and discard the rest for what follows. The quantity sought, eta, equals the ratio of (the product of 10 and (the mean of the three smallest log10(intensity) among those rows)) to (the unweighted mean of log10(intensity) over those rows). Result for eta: 9.854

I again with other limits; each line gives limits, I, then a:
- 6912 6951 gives 0.927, 8.46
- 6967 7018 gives 0.926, 8.42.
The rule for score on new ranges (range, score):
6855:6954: 0.117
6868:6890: 0.116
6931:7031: 0.119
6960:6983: 0.118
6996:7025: 0.119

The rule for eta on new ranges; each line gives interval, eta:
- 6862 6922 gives 9.871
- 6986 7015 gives 9.878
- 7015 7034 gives 9.940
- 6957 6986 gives 9.935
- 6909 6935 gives 9.927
